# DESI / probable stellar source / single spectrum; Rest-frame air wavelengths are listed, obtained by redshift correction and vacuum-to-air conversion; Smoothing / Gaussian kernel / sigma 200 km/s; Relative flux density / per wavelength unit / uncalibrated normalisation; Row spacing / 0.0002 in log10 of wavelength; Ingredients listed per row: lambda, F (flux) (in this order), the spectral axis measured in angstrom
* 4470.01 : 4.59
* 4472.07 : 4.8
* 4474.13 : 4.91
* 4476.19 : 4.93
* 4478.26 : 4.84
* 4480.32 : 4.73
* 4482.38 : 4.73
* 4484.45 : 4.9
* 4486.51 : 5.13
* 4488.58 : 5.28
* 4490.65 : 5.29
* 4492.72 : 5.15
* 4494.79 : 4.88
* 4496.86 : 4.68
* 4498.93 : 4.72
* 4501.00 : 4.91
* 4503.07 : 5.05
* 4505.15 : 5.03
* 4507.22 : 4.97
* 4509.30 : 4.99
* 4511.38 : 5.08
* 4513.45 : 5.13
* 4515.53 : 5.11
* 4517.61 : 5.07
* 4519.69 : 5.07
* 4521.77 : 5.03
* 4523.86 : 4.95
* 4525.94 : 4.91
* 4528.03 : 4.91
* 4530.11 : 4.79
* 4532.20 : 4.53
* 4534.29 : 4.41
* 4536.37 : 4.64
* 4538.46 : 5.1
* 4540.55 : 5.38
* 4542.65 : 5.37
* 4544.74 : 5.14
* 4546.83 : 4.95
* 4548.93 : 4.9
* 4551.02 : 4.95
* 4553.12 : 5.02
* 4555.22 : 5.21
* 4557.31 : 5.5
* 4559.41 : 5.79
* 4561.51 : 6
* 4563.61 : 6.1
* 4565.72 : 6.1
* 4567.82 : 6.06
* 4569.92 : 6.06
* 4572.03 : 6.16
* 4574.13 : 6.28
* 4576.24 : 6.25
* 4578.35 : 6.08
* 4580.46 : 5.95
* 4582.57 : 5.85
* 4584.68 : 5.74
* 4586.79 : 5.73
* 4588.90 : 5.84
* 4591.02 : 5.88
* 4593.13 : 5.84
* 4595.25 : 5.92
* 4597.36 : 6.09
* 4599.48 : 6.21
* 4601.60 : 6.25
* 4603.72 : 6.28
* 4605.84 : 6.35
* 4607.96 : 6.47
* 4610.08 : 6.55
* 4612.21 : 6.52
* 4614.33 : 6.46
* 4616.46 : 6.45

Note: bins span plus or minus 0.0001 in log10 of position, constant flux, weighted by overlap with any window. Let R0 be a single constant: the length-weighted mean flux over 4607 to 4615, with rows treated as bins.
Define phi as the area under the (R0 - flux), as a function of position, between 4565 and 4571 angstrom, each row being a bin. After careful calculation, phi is 2.6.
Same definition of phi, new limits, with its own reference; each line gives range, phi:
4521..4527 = 9.2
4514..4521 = 9.9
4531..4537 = 11.9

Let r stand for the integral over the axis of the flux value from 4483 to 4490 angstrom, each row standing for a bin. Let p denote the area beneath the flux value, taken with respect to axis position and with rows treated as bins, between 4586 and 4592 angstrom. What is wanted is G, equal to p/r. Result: 1.0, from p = 34.9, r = 35.6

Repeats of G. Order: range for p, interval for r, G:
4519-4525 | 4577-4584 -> 0.7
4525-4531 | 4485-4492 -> 0.8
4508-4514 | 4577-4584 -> 0.7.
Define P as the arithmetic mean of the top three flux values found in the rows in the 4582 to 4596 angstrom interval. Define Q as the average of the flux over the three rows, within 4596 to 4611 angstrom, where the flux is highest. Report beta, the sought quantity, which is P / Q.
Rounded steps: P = 5.9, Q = 6.46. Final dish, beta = 0.91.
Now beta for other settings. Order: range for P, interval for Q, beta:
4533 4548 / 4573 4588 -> 0.85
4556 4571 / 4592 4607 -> 0.97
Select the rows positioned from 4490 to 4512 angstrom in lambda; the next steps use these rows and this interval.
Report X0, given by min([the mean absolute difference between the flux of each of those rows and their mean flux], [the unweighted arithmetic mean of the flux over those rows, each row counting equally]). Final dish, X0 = 0.13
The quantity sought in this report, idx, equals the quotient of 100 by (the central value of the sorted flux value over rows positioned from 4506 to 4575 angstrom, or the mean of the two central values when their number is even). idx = 19.7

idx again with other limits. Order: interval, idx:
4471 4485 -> 20.7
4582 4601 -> 17.1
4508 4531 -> 19.9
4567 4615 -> 16.4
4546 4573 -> 17.3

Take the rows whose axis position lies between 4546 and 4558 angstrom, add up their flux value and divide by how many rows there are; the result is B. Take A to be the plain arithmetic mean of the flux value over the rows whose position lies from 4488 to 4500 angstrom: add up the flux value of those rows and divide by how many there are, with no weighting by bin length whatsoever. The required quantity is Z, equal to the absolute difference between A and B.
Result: 0.09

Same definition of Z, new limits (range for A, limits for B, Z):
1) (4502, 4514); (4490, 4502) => 0.10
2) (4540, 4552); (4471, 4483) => 0.29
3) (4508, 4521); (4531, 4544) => 0.17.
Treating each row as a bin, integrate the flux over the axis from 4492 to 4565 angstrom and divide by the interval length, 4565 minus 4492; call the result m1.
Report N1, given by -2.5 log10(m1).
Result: -1.76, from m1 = 5.07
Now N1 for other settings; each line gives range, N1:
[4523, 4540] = -1.70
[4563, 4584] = -1.96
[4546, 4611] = -1.92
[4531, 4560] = -1.76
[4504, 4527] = -1.75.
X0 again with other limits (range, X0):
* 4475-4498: 0.18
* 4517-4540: 0.19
